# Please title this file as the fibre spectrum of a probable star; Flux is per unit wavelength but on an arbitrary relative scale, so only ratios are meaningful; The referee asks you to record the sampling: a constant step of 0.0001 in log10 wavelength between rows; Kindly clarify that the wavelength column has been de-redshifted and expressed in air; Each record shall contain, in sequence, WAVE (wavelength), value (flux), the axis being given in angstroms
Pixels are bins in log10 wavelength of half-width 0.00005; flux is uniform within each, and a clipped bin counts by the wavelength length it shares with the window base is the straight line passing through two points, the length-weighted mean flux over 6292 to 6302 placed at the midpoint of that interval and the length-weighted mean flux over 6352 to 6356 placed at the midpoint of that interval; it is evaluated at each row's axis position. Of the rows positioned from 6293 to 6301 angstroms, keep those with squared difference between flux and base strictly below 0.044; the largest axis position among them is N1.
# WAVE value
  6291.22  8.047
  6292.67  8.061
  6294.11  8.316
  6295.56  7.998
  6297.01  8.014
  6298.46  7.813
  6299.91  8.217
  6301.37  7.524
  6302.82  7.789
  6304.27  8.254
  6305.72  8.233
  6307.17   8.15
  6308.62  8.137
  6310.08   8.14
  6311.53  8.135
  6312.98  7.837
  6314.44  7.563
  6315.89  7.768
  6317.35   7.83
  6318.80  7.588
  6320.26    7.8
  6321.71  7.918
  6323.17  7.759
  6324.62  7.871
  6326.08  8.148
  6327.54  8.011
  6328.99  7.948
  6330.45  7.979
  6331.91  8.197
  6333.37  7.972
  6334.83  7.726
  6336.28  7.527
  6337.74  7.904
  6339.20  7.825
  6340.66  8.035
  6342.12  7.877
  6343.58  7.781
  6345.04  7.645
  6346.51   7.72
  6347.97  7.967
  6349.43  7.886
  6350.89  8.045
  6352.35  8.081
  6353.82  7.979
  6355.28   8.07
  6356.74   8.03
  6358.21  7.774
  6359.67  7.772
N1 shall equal 6298.46 angstroms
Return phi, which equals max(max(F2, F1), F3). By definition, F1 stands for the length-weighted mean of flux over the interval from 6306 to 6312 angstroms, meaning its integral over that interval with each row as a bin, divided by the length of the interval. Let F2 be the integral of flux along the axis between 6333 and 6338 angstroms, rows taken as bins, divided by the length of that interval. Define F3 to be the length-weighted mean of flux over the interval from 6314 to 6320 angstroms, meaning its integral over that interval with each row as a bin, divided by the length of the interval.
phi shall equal 8.15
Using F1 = 8.15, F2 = 7.77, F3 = 7.70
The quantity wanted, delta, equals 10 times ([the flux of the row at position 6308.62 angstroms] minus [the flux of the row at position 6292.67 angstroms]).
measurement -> 0.8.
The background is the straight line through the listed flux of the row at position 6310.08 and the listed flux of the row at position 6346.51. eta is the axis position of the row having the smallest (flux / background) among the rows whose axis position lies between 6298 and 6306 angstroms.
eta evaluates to 6301.37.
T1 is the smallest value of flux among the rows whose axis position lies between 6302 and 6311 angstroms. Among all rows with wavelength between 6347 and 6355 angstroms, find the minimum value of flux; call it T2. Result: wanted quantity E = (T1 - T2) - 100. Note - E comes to -100.1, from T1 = 7.789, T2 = 7.886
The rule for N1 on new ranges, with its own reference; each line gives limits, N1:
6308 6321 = 6317.35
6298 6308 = 6307.17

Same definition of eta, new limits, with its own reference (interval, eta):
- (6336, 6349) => 6336.28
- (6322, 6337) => 6336.28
